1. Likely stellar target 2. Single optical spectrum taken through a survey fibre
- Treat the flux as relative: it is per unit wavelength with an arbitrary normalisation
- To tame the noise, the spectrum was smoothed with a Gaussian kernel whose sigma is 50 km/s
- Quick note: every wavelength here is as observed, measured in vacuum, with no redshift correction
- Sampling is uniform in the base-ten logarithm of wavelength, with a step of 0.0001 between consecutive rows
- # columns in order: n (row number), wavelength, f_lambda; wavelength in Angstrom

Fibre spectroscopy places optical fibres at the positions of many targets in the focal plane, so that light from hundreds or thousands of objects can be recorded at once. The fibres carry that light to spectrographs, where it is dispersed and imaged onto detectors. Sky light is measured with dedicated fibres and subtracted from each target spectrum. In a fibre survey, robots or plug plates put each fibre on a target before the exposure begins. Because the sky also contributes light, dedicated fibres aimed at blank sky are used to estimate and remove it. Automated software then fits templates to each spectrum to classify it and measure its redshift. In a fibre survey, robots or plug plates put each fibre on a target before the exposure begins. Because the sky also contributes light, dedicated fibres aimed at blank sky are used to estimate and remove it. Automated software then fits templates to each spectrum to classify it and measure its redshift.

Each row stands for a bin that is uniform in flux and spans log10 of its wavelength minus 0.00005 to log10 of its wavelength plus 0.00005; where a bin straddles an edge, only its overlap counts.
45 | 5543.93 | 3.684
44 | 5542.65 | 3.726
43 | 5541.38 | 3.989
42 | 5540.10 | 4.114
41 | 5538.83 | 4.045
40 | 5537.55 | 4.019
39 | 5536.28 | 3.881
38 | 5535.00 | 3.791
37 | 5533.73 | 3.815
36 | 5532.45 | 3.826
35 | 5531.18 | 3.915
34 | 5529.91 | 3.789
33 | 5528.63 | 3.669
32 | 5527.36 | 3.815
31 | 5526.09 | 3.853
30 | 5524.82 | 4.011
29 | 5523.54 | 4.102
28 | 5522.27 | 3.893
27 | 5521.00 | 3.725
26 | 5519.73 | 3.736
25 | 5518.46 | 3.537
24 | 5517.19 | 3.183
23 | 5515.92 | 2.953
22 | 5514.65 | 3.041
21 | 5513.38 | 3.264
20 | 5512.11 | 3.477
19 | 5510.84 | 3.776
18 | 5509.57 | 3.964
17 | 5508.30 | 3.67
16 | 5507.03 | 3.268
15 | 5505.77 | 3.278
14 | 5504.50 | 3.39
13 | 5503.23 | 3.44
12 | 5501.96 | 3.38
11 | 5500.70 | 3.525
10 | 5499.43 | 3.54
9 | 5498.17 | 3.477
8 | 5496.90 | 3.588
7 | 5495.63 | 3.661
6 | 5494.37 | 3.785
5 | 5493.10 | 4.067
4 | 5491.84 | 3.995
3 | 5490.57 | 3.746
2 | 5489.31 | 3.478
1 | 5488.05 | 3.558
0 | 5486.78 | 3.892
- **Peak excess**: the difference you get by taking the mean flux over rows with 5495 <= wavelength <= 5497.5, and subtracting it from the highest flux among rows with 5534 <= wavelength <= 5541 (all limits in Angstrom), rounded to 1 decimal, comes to 0.5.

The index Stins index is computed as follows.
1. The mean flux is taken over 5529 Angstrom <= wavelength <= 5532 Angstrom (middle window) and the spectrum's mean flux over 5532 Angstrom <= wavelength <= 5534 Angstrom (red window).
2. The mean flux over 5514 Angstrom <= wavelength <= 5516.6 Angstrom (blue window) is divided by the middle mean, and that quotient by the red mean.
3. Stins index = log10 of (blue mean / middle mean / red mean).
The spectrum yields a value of -0.69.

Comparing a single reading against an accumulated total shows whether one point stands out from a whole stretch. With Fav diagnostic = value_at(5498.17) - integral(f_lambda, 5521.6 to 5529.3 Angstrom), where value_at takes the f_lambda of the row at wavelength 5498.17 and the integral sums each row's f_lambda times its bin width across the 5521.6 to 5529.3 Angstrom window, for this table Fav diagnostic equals -26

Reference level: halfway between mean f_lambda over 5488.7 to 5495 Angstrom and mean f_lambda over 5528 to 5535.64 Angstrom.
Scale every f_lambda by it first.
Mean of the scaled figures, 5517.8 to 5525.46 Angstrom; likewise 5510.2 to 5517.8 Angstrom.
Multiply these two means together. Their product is 0.87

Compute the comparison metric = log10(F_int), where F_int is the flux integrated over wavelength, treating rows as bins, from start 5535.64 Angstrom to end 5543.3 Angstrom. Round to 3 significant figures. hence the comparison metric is 1.48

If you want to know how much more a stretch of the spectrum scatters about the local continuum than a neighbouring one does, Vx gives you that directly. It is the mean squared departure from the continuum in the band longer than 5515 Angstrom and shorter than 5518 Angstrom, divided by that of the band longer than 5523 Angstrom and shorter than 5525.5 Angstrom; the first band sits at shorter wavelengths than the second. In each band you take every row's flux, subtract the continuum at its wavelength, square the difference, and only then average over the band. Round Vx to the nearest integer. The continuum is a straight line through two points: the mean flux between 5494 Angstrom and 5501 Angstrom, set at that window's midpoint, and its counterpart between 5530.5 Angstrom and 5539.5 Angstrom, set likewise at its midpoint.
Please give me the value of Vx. 8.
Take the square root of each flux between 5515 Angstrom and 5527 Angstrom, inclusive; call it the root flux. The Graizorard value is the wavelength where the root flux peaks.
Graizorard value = 5523.54 Angstrom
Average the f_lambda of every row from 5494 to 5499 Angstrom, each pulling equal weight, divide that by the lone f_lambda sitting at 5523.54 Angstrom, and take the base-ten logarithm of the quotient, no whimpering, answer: -0.05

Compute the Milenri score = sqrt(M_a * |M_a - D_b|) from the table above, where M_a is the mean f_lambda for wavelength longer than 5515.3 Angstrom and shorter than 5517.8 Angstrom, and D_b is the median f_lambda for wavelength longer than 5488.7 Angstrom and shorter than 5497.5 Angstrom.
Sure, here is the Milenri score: 1.44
